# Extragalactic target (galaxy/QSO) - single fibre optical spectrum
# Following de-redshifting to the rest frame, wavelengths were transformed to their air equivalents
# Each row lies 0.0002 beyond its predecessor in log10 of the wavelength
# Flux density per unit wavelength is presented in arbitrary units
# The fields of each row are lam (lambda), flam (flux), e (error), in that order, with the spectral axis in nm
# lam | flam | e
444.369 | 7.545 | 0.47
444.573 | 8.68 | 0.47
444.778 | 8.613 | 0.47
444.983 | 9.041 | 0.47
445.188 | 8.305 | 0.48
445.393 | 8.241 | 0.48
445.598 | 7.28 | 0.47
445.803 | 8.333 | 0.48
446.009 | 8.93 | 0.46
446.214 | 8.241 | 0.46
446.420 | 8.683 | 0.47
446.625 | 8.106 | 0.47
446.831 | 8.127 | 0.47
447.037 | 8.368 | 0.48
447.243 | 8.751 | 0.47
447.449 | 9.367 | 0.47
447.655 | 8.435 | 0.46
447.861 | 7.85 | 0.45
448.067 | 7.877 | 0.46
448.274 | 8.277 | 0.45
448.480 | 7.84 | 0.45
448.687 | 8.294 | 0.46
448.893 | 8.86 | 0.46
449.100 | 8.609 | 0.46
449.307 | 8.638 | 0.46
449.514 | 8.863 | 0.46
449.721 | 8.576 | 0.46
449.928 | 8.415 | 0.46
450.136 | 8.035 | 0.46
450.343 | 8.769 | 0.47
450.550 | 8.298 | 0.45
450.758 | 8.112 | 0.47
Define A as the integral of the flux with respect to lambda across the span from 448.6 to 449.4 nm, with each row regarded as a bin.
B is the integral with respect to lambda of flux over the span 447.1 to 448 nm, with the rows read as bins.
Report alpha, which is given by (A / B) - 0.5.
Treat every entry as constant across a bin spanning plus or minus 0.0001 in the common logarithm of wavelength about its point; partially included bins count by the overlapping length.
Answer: 0.39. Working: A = 6.89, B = 7.7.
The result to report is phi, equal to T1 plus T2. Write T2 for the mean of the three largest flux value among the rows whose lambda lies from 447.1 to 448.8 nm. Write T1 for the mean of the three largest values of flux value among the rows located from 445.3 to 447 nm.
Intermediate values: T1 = 8.65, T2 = 8.85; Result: 17.5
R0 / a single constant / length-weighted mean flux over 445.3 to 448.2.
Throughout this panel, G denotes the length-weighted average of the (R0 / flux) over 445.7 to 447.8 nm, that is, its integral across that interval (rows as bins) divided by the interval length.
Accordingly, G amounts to 0.979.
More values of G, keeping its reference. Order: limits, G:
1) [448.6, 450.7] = 0.977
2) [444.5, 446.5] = 0.991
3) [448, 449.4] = 0.999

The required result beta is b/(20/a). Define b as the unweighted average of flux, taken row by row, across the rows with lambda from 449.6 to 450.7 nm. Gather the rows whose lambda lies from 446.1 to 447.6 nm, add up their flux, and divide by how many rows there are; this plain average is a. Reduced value 3.59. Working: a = 8.52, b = 8.42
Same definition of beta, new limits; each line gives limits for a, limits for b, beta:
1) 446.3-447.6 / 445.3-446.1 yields 3.51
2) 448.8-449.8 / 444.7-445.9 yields 3.62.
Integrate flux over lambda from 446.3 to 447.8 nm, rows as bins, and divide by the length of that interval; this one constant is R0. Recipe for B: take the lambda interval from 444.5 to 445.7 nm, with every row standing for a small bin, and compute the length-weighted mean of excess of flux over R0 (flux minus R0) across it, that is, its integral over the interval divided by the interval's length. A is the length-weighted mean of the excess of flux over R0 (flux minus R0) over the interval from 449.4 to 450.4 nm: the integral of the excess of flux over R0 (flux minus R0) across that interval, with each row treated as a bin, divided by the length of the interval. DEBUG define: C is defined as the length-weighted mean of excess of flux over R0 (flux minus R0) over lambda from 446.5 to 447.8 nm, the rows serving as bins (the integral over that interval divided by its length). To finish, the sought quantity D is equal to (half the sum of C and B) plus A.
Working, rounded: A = 0.00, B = -0.17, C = -0.02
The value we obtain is -0.1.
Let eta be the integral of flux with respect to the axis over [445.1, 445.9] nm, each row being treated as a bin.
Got 6.43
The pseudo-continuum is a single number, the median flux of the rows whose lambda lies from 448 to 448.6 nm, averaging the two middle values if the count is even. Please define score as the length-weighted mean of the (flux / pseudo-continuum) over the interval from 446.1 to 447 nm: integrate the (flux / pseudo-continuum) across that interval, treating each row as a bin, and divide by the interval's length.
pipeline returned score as 1.05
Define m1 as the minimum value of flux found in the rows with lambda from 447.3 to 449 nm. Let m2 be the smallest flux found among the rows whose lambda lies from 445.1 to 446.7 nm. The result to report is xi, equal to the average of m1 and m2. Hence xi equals 7.6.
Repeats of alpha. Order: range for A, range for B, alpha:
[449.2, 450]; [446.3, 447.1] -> 0.54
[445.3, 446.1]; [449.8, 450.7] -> 0.37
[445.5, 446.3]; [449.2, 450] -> 0.45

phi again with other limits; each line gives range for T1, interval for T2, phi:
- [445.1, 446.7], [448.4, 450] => 17.4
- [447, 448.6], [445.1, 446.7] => 17.5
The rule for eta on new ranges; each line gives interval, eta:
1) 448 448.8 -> 6.47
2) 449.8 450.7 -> 7.53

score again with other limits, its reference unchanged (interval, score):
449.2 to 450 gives 1.10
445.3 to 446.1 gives 1.04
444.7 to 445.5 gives 1.08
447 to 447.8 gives 1.11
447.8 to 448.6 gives 1.01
